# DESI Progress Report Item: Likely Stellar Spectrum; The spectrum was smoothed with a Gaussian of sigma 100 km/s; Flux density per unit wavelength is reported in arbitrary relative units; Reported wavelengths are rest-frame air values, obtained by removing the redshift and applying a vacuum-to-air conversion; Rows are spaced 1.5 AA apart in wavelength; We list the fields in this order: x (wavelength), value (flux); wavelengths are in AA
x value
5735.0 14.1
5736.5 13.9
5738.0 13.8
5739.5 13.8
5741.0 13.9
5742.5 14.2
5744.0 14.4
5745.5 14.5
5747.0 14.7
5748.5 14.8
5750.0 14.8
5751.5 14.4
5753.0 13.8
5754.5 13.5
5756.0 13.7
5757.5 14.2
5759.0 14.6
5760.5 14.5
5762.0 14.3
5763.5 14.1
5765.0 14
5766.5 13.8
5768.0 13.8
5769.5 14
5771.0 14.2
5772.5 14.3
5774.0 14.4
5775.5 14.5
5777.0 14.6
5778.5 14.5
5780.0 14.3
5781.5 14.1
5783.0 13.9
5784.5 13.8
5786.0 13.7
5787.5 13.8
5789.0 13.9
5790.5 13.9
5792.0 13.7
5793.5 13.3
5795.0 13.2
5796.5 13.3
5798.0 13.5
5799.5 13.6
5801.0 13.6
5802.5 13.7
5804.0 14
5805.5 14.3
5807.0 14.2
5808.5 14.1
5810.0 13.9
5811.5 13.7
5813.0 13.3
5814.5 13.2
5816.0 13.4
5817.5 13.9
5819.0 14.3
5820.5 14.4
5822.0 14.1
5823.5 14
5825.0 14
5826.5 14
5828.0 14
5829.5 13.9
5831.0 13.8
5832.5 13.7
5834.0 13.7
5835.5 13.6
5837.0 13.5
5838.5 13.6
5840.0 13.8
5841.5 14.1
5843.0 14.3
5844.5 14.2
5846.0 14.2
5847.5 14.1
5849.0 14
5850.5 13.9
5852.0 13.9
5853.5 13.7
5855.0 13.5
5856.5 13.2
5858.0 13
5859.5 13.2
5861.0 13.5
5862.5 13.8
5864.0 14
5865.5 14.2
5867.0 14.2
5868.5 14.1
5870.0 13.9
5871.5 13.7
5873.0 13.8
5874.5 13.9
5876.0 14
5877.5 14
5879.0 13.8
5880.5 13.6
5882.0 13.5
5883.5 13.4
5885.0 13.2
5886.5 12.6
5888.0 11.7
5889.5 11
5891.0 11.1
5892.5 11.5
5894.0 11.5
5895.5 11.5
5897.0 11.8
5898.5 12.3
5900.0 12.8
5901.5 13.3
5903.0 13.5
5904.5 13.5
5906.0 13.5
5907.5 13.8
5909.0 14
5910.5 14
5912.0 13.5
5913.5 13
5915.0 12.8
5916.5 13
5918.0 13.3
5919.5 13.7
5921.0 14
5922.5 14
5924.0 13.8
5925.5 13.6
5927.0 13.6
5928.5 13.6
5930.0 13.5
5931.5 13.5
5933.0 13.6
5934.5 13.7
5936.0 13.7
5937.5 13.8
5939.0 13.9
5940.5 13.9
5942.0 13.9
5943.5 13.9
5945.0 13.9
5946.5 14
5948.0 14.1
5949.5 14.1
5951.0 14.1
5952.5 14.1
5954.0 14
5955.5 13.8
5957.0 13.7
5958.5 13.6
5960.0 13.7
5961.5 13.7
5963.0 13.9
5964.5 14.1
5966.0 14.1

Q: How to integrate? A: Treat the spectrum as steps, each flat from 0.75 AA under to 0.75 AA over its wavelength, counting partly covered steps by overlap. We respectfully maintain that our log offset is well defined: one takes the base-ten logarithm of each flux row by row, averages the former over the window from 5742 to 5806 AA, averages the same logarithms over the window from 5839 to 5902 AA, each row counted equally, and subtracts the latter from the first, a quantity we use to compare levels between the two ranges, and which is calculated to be 0.025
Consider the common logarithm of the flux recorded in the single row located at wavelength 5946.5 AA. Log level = 1.15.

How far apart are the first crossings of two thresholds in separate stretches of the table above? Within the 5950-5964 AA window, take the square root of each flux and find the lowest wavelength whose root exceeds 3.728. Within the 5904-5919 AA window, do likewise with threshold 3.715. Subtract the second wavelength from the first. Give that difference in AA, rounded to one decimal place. 42.0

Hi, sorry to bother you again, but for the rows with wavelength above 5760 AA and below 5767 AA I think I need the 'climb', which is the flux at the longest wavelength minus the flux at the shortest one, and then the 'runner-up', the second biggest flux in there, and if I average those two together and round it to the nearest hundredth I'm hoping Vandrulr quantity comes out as 6.80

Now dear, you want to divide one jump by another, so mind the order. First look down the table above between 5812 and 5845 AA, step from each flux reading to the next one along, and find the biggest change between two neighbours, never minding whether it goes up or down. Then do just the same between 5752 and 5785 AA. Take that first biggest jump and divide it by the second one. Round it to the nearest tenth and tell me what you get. 1.0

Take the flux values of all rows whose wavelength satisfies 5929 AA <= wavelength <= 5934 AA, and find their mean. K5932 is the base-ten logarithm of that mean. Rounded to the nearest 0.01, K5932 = 1.13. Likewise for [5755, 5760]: 1.15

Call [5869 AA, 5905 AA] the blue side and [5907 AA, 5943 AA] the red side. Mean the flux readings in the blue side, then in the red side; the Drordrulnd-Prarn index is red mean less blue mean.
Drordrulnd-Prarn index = 0.76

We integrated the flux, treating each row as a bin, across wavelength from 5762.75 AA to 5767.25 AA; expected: 63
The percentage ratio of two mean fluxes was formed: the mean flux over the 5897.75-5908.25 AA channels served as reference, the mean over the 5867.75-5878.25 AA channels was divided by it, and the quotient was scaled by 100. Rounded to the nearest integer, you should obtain 105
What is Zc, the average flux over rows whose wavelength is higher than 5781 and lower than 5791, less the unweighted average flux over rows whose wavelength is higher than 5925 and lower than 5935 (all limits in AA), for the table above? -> 0.3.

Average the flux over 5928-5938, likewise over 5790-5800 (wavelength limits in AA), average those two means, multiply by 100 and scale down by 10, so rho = 136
